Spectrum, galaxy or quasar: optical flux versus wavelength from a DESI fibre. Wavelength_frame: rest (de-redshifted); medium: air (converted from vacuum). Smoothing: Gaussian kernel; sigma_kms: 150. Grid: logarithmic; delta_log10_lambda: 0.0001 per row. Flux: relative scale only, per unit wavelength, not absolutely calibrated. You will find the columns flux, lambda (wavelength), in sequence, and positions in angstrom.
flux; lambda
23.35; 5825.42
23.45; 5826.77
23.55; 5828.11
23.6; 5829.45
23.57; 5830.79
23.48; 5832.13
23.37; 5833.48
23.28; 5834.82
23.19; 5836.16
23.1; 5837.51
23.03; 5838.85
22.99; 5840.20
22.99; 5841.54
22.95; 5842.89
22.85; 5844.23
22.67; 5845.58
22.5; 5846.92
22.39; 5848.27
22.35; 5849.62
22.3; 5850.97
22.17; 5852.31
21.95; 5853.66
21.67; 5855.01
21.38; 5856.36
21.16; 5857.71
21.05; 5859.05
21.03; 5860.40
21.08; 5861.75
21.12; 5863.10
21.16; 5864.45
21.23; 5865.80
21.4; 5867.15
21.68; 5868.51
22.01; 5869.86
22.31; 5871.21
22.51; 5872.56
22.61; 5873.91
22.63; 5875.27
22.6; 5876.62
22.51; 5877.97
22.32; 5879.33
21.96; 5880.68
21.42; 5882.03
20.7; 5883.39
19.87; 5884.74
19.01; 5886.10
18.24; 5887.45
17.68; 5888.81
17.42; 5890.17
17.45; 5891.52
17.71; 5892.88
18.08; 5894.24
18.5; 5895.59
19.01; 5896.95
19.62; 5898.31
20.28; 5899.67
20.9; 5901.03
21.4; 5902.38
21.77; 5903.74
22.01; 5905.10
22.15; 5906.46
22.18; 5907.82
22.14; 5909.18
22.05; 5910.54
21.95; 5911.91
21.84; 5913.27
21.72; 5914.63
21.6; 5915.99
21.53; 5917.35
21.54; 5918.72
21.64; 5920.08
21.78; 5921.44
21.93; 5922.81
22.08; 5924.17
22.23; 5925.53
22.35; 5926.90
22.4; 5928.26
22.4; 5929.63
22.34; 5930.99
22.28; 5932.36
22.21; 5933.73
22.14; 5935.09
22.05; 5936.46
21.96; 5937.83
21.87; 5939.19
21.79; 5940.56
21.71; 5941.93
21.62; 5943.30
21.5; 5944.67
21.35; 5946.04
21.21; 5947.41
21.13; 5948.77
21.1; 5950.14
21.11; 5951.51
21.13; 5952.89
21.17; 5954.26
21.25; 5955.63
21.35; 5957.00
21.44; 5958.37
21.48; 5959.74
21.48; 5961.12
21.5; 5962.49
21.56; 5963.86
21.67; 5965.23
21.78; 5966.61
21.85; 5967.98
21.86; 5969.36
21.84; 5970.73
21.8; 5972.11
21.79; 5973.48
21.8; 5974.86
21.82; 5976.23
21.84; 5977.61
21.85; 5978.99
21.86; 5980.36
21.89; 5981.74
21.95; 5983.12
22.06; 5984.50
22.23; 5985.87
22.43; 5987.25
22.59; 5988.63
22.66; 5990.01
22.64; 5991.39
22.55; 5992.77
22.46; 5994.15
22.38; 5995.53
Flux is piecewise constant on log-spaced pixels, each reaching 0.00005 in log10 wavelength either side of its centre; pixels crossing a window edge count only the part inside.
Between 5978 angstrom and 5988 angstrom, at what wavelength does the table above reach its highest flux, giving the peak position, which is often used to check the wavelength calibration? 5987.25 angstrom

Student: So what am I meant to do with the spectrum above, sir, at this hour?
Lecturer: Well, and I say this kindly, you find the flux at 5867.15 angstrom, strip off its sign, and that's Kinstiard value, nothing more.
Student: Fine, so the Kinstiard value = 21.4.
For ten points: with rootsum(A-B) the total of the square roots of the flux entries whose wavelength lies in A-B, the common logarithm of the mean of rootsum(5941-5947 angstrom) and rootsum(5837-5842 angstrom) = 1.28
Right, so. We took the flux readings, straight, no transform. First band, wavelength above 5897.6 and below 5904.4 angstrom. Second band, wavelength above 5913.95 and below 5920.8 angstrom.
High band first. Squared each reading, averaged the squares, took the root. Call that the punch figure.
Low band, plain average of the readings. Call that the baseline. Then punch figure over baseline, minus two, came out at -0.96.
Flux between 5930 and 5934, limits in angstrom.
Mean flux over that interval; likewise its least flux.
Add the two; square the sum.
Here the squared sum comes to 1979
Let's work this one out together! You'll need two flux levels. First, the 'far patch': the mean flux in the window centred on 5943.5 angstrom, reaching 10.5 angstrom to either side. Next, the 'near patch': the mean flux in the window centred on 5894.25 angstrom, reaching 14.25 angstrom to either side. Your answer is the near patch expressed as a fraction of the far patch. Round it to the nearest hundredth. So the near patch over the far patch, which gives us 0.92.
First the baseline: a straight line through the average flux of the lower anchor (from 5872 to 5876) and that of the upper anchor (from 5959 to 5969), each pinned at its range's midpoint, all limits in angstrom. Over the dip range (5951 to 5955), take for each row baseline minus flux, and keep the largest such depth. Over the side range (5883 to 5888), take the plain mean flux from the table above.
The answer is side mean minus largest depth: 18.8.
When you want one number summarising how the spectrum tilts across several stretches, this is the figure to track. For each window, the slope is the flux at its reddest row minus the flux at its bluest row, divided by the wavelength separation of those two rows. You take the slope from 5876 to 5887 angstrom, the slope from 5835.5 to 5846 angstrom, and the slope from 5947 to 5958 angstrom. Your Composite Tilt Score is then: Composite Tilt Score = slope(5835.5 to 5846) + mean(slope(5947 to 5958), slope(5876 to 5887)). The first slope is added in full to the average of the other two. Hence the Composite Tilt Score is -0.24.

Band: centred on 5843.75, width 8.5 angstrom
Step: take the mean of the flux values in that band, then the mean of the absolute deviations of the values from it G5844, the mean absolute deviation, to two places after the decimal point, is 0.16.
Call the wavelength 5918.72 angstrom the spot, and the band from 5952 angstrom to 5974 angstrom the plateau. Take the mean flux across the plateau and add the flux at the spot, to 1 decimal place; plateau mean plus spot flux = 43.1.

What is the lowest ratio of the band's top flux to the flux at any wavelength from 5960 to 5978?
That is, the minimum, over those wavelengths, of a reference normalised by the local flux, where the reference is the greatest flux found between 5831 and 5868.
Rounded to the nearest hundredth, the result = 1.07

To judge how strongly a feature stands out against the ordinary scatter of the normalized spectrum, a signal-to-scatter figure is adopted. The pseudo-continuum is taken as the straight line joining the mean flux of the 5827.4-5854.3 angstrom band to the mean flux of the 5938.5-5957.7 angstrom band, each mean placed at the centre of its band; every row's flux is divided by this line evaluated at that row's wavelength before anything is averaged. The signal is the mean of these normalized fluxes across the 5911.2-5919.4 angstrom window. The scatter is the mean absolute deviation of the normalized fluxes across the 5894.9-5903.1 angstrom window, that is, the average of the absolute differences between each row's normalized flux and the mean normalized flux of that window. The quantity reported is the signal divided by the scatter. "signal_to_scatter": 23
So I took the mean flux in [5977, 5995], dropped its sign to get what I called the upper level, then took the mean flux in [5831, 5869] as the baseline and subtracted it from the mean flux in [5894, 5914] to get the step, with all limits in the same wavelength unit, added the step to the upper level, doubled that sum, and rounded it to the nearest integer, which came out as 42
